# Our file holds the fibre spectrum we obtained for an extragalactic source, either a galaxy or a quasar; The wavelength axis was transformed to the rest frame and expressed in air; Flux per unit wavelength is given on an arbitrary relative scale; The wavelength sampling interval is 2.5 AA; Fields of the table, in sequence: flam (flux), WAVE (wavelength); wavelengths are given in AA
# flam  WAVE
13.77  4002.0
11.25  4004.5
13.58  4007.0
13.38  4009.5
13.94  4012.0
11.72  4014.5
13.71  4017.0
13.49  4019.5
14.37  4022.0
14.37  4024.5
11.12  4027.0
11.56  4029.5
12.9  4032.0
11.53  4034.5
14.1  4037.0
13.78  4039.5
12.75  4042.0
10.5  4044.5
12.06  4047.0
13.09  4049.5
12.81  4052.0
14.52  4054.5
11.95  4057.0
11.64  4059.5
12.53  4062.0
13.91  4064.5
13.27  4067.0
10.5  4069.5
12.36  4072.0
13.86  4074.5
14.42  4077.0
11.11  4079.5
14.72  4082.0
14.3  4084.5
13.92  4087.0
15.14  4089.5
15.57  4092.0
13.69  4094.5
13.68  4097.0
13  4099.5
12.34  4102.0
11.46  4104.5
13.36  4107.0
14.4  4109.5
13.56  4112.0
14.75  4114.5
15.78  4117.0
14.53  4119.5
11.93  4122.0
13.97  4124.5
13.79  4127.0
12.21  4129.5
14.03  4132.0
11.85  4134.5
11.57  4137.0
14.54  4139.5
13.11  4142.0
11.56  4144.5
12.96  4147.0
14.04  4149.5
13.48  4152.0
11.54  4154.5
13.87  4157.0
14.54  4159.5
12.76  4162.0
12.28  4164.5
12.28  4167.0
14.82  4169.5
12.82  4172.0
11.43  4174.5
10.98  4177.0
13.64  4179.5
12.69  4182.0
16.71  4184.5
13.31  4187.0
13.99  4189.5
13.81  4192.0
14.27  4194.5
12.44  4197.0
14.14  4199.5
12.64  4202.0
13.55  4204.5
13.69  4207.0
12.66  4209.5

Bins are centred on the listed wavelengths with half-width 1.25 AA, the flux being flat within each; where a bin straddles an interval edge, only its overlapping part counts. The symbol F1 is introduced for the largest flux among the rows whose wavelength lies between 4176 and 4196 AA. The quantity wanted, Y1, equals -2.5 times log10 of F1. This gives -3.06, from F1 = 16.71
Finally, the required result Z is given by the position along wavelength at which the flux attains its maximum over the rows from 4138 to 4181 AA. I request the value 4169.5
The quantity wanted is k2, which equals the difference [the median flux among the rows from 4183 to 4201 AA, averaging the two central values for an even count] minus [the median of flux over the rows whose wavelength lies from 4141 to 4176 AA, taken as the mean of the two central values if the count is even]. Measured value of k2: 1.10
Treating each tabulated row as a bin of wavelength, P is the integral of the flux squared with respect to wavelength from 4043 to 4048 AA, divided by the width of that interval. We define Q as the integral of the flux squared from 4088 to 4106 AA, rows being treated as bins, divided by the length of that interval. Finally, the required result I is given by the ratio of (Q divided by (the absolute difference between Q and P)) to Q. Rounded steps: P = 129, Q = 186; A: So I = 0.018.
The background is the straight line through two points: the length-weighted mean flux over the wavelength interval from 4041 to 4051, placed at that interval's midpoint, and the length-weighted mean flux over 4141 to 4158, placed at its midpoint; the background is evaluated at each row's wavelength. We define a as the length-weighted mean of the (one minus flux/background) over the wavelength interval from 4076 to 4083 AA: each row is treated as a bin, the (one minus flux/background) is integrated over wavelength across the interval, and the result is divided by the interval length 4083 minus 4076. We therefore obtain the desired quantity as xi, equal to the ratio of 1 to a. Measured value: -13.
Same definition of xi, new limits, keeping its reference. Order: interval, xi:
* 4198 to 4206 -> -160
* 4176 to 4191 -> -32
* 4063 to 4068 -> -9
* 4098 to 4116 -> -17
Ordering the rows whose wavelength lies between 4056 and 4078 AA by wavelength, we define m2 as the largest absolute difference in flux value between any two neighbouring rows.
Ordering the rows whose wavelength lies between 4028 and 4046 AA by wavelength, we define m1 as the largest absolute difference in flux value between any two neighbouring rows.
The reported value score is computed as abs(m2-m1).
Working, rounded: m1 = 2.6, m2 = 2.8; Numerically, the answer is 0.20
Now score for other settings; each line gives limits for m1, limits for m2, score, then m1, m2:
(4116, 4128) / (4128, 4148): 0.37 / 2.6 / 3.0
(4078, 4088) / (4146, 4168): 1.28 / 3.6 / 2.3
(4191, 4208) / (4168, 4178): 0.17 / 1.8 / 2.0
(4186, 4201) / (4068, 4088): 1.78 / 1.8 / 3.6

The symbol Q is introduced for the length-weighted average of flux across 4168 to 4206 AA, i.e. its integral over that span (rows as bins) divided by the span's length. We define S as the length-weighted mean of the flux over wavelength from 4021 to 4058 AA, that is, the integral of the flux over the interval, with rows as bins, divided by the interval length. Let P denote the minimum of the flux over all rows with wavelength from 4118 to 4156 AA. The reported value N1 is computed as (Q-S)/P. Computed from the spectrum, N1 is 0.06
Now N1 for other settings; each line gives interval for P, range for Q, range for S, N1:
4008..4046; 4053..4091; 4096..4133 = -0.03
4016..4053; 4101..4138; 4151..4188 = 0.02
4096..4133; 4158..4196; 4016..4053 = 0.05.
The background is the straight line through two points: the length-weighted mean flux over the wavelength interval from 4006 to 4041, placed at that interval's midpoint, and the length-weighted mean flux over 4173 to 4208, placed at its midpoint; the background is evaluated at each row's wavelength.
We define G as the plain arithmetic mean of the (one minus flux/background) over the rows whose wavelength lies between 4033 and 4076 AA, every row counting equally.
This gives 0.04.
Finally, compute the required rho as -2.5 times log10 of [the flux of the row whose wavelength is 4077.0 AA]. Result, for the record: -2.90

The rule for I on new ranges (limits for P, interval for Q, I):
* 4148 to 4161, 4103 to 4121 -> 0.076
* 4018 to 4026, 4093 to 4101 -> 0.074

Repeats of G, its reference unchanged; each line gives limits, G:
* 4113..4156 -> 0.00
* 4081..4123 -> -0.05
